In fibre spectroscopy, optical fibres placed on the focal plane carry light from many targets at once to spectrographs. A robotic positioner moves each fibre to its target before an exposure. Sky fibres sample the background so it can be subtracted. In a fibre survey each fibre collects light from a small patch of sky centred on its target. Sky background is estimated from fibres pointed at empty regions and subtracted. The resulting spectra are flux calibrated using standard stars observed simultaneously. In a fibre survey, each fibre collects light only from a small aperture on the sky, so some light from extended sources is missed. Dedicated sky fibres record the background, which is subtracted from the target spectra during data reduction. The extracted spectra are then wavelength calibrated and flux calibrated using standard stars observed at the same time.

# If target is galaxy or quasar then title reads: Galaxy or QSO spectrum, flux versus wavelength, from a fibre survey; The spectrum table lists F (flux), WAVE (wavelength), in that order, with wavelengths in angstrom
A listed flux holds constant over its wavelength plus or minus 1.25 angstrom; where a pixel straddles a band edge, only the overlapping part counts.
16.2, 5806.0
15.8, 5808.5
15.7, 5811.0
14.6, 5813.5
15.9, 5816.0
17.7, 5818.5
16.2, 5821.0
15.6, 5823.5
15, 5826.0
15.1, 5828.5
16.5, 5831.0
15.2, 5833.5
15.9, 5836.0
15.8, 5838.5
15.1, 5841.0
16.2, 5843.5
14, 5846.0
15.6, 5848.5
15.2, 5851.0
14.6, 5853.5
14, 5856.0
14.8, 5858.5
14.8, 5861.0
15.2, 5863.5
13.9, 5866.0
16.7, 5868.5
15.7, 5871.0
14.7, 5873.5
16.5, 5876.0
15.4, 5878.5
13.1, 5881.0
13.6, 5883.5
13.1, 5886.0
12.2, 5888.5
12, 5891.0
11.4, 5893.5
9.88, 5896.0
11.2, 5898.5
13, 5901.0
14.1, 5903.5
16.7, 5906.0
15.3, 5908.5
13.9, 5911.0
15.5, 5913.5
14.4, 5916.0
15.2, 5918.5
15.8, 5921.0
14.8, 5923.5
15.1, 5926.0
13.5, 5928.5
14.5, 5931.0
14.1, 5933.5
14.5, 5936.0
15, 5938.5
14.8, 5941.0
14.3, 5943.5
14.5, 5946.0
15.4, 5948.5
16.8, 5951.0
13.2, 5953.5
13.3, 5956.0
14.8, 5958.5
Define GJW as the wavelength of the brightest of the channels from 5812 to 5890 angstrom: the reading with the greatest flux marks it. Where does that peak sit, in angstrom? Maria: 5818.5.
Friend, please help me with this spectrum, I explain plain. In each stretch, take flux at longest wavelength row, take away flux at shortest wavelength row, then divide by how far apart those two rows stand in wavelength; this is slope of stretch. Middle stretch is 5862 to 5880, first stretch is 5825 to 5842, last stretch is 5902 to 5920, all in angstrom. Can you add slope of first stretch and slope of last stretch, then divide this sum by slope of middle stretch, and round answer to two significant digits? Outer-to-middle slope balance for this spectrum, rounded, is 6.0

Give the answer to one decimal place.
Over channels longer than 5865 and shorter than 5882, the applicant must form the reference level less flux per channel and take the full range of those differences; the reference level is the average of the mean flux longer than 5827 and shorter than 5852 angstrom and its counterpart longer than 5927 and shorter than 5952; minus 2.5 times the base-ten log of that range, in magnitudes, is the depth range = -1.4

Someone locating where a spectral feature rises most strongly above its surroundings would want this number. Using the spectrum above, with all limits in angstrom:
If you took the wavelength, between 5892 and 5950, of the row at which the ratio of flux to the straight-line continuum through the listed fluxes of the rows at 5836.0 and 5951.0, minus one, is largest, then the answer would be 5906.0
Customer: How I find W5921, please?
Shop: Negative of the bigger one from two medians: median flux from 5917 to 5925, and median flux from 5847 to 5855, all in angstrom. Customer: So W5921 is -15.2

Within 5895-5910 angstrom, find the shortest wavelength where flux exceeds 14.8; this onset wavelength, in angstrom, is 5906.0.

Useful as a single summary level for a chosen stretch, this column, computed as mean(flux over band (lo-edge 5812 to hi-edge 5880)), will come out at 15.4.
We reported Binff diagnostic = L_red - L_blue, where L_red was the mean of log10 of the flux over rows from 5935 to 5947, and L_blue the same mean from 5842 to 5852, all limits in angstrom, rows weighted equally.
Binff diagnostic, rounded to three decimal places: -0.018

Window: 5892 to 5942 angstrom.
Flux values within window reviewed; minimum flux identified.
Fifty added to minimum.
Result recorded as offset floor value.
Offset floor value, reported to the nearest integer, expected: 60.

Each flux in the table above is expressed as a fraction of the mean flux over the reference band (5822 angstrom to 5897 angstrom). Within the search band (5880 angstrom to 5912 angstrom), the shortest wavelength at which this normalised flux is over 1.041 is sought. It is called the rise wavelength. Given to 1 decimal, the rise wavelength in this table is 5906.0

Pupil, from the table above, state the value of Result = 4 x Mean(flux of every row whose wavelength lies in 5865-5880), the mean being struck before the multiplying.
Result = 61.9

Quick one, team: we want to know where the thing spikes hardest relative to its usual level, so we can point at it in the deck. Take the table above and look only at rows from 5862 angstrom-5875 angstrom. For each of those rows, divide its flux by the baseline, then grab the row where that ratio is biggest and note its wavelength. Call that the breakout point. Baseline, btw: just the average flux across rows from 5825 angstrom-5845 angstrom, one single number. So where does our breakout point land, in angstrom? 5868.5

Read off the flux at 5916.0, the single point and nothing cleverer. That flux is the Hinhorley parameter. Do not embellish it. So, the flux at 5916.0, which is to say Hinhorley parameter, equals 14.4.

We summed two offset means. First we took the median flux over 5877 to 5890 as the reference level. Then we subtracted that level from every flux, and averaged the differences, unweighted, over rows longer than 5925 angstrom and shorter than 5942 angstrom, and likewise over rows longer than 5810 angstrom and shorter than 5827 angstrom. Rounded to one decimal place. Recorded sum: 4.1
